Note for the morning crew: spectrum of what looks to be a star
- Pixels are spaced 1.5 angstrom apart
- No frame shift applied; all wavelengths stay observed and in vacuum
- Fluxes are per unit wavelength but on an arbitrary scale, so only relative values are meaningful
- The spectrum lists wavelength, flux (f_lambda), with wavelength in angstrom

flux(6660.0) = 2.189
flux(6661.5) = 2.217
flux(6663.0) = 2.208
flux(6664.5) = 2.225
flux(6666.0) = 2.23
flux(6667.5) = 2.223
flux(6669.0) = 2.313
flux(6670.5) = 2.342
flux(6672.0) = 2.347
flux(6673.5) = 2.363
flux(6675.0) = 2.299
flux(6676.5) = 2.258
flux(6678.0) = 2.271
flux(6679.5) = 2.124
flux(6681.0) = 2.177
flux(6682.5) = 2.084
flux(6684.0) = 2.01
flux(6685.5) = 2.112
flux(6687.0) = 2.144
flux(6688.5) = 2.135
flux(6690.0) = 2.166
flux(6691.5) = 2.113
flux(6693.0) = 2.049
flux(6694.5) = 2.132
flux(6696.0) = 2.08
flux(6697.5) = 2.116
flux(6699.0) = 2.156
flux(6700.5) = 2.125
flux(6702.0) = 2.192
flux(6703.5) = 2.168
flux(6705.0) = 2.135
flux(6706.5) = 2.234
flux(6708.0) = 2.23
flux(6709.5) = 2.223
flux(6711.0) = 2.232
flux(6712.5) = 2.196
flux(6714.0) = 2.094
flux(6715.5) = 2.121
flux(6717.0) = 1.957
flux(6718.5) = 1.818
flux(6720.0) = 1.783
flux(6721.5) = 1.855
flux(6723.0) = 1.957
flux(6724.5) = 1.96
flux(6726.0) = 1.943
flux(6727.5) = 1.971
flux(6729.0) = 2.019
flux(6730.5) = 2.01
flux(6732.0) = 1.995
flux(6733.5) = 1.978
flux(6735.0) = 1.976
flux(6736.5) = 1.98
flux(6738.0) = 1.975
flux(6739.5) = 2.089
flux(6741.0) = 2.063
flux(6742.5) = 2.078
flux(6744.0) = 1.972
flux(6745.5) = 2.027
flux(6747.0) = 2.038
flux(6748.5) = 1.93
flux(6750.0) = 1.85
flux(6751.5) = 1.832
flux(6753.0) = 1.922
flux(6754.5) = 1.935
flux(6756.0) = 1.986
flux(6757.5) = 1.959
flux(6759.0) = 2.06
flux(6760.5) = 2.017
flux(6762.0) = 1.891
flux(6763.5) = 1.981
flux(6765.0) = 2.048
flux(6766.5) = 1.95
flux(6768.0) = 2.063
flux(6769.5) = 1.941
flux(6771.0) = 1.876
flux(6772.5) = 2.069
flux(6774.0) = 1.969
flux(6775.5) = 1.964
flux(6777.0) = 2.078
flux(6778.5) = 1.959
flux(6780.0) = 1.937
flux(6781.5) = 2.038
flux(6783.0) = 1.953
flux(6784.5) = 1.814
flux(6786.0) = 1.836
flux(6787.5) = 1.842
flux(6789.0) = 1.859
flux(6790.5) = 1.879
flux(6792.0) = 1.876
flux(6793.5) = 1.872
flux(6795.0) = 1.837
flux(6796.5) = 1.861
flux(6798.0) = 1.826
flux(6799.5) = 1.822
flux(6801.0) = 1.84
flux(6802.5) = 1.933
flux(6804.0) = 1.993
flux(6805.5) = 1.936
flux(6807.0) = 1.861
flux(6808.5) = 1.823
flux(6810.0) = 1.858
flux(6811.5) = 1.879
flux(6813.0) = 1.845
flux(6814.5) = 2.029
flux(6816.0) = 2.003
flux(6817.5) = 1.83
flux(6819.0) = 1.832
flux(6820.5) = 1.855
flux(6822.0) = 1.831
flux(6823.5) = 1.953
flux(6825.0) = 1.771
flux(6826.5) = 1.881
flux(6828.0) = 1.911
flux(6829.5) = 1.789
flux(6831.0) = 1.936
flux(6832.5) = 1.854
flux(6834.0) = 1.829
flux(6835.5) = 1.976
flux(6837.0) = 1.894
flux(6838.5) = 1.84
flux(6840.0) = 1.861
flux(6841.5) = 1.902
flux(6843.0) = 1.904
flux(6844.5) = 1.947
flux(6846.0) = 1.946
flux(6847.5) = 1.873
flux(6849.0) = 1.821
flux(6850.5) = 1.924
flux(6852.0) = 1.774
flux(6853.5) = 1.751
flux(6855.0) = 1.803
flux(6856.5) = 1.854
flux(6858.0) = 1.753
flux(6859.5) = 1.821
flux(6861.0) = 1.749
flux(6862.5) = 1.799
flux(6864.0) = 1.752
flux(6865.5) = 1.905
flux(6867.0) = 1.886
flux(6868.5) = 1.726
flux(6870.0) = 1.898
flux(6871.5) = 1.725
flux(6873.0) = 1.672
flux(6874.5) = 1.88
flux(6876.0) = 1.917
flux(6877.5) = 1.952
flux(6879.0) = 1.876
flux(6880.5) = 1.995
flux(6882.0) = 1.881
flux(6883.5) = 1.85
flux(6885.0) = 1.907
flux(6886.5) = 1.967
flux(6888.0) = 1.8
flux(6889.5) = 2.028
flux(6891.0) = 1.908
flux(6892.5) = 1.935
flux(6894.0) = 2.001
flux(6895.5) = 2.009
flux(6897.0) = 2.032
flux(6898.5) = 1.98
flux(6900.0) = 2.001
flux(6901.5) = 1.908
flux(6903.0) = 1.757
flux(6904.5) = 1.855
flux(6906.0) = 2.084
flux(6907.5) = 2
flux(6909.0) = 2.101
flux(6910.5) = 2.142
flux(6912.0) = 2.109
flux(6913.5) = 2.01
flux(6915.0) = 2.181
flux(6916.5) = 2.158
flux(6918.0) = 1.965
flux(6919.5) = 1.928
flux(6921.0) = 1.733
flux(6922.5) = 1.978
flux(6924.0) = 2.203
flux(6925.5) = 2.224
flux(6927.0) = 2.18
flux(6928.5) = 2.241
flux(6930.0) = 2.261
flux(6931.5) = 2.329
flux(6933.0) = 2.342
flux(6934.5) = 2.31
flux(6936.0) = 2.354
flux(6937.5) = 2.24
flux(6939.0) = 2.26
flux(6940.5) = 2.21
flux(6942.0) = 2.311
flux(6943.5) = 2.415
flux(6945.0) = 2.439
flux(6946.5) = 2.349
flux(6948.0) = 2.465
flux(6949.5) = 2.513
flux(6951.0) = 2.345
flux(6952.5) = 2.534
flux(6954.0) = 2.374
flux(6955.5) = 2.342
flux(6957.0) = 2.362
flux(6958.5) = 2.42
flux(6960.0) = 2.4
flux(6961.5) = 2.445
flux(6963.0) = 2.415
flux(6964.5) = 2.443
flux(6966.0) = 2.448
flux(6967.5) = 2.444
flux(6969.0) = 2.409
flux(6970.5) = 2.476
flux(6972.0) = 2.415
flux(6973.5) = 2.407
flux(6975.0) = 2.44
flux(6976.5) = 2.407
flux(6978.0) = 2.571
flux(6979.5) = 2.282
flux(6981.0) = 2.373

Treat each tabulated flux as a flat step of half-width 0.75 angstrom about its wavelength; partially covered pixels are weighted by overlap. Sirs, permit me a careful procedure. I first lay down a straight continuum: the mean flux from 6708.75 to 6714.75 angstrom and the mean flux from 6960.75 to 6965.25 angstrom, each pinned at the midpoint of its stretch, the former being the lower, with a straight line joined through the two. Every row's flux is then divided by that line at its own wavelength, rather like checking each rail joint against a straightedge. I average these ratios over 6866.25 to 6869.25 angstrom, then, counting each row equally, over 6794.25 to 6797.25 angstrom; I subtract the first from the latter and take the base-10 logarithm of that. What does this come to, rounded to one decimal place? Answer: -1.4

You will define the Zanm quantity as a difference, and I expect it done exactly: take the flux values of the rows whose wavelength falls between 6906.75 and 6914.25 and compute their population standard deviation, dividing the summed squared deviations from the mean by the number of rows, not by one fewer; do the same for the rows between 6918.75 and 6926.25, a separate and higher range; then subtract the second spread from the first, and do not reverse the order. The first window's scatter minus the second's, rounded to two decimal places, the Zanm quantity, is -0.13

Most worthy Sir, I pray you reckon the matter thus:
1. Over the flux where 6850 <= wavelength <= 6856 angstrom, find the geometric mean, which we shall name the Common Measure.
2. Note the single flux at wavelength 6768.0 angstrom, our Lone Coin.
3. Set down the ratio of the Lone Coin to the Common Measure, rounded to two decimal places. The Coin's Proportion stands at 1.14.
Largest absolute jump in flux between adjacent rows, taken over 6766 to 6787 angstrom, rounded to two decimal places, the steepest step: 0.19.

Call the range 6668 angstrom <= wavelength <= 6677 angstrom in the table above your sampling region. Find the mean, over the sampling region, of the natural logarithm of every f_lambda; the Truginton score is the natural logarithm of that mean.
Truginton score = -0.17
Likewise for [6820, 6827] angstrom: -0.48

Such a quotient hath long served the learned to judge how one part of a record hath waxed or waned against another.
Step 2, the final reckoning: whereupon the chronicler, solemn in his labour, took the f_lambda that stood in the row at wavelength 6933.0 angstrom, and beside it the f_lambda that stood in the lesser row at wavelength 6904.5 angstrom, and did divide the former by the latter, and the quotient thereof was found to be 1.26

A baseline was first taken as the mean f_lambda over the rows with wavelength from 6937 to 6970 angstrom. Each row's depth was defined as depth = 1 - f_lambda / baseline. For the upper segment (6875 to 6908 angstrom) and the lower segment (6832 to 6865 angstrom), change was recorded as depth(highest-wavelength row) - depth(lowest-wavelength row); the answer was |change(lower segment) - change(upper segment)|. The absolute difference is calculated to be 0.077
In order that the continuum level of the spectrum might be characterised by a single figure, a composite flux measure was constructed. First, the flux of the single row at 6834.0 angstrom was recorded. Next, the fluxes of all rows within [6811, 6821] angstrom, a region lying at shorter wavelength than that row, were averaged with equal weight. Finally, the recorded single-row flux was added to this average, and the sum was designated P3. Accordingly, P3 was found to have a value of 3.73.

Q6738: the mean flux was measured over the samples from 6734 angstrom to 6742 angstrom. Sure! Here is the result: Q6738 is 2.02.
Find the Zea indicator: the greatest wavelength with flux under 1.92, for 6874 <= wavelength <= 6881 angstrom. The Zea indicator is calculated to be 6879.0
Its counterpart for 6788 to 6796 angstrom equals 6795.0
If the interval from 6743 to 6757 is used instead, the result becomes 6751.5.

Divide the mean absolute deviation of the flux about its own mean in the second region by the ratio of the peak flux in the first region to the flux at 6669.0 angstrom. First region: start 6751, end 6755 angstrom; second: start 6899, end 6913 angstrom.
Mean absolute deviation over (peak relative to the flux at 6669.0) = 0.124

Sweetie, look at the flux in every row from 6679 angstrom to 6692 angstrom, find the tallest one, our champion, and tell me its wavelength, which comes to 6681.0 angstrom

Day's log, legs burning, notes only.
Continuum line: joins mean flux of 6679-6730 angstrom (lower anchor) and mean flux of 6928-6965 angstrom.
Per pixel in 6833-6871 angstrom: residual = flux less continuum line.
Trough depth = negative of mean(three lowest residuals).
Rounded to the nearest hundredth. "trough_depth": 0.53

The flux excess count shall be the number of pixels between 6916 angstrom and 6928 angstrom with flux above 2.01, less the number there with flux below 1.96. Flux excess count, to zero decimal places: 2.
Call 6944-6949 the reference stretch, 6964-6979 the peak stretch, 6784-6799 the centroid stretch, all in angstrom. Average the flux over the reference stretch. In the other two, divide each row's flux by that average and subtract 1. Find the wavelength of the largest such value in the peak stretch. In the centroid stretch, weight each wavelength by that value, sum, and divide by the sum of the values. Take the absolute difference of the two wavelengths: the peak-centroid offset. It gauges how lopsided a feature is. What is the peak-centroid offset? 186.8 angstrom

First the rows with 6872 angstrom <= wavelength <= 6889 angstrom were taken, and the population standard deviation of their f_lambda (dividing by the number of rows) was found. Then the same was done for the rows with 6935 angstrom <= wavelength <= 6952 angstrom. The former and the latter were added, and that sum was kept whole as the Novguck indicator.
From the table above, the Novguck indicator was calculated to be 0.18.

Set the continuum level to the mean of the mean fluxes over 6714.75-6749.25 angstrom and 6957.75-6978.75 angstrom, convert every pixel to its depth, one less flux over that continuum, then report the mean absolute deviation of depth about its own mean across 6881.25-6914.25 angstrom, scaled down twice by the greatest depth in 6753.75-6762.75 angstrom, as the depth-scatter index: 1.8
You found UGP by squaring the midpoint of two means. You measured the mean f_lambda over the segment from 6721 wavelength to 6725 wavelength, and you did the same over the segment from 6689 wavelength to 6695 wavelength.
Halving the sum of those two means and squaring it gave 4.1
